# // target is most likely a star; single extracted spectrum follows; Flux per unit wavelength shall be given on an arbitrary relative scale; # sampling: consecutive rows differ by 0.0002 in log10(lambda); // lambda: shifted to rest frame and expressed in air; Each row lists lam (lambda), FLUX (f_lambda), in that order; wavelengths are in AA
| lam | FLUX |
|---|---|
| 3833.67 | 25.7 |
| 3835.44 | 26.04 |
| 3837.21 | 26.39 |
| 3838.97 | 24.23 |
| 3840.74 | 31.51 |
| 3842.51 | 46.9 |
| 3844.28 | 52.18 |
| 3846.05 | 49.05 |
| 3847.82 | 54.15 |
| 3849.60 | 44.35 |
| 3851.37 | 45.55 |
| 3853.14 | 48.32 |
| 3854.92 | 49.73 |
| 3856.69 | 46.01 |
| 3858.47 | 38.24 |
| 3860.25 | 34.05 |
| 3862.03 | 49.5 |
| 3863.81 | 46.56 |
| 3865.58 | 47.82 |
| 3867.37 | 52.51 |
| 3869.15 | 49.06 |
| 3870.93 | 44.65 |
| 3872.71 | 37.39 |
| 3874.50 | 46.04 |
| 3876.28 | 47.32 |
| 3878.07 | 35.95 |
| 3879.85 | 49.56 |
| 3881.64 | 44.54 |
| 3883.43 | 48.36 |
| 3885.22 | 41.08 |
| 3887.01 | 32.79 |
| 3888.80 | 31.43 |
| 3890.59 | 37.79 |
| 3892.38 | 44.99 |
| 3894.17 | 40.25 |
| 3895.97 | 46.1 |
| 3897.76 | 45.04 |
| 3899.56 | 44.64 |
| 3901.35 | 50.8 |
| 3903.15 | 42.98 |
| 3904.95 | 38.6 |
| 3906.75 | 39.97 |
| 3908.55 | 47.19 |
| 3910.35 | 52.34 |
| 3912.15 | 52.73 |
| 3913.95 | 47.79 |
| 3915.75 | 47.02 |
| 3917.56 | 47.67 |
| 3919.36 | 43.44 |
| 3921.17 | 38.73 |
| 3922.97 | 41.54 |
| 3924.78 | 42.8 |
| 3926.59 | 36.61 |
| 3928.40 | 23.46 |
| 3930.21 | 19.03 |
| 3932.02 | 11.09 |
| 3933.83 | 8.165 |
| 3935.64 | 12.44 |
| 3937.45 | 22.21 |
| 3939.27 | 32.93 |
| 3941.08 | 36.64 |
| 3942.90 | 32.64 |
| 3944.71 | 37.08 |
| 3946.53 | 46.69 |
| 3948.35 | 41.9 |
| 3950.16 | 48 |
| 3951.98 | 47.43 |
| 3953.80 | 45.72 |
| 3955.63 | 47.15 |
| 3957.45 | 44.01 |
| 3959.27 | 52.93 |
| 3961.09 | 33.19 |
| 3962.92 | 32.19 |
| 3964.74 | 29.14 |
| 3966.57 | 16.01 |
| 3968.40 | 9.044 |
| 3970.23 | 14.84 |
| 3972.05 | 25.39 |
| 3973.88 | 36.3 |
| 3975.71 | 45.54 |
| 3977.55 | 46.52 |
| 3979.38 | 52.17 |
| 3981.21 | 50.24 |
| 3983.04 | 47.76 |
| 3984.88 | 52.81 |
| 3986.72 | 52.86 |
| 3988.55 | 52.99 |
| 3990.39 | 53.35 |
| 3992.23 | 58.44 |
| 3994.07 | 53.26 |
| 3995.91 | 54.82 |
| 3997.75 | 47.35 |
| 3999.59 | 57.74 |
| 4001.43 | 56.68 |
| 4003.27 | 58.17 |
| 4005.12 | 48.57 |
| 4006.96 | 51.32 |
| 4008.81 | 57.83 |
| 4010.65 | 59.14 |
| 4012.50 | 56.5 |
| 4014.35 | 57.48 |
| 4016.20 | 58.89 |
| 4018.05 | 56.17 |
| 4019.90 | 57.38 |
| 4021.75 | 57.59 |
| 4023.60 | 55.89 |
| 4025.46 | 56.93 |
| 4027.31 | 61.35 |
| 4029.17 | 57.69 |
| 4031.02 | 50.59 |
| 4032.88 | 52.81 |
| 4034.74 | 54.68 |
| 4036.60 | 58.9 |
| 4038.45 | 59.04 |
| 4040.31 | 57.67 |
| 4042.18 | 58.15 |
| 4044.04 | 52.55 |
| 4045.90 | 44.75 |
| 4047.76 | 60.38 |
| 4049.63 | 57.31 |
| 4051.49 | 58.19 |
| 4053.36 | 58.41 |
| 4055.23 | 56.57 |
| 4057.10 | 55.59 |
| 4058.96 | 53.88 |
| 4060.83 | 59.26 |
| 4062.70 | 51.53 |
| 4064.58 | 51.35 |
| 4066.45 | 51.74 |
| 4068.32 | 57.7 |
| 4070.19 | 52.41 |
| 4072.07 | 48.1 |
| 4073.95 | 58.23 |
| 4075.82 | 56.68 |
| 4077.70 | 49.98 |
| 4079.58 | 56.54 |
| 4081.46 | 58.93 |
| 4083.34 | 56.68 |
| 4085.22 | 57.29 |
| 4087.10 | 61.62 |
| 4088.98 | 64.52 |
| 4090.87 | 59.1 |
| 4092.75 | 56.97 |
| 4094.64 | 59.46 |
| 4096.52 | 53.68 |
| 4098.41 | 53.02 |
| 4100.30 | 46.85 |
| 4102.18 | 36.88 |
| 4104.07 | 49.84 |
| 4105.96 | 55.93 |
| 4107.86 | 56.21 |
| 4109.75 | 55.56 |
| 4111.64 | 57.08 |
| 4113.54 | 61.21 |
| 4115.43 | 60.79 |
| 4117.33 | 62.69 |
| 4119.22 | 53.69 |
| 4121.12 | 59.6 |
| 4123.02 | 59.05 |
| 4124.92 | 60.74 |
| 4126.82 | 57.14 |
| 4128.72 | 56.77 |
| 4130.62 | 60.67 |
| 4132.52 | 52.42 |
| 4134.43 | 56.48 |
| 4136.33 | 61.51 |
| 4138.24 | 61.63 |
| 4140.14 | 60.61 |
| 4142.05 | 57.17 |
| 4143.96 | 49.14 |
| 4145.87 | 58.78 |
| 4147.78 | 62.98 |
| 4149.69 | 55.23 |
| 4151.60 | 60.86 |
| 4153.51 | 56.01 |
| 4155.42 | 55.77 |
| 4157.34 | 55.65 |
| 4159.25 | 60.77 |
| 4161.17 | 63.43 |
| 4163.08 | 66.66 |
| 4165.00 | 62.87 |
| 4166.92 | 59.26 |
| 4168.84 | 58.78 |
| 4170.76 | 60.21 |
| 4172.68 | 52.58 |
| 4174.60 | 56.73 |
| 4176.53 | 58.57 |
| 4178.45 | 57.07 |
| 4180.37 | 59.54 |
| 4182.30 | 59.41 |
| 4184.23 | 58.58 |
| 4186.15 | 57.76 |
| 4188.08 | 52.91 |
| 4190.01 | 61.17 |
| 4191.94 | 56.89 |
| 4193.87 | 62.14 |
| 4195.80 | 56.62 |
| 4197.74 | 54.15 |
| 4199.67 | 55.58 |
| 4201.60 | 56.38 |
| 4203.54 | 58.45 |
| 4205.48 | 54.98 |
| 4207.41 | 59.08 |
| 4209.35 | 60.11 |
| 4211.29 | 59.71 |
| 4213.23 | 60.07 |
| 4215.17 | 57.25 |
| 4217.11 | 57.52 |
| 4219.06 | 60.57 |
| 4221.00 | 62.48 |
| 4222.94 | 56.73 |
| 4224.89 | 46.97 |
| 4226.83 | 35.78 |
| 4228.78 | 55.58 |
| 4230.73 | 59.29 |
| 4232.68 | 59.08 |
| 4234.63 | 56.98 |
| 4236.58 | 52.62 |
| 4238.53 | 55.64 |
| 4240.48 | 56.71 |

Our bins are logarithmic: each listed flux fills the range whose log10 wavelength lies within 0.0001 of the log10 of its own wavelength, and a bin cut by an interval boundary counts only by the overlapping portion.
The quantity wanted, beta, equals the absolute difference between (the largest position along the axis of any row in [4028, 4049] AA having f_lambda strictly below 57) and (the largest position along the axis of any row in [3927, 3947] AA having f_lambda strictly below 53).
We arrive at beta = 99.4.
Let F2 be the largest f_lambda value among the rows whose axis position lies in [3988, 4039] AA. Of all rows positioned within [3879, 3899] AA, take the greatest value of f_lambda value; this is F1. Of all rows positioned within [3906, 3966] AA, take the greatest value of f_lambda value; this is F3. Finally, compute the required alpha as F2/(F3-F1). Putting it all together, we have 18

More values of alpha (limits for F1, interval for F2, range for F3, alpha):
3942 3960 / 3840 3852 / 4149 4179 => 4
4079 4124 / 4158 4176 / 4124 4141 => -23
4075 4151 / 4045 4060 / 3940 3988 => -5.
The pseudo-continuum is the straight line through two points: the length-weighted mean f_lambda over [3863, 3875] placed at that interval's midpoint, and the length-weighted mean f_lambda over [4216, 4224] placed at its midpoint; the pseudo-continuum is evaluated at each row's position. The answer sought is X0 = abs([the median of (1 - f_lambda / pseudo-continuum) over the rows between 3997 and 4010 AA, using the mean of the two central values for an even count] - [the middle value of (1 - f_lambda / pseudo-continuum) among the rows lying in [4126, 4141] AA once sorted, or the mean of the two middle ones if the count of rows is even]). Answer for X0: 0.06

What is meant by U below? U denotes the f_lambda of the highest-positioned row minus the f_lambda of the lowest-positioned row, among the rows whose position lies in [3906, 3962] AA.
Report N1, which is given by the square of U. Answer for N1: 46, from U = -7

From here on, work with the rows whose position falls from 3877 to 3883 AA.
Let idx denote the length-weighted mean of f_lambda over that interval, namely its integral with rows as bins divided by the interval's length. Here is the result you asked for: 44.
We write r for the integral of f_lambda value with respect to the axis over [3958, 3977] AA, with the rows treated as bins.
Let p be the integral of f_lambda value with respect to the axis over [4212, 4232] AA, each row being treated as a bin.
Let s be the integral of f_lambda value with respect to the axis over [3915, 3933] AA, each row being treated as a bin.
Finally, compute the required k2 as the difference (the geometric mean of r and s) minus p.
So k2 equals -508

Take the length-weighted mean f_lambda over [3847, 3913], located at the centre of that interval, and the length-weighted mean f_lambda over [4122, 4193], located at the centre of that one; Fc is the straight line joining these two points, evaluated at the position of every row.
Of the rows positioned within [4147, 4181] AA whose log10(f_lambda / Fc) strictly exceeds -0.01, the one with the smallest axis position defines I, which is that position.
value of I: 4147.78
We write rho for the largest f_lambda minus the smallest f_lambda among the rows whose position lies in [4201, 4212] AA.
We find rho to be 5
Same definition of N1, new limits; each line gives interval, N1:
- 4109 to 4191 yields 31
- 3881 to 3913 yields 67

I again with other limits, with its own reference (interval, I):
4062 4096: 4068.32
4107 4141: 4107.86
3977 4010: 3979.38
